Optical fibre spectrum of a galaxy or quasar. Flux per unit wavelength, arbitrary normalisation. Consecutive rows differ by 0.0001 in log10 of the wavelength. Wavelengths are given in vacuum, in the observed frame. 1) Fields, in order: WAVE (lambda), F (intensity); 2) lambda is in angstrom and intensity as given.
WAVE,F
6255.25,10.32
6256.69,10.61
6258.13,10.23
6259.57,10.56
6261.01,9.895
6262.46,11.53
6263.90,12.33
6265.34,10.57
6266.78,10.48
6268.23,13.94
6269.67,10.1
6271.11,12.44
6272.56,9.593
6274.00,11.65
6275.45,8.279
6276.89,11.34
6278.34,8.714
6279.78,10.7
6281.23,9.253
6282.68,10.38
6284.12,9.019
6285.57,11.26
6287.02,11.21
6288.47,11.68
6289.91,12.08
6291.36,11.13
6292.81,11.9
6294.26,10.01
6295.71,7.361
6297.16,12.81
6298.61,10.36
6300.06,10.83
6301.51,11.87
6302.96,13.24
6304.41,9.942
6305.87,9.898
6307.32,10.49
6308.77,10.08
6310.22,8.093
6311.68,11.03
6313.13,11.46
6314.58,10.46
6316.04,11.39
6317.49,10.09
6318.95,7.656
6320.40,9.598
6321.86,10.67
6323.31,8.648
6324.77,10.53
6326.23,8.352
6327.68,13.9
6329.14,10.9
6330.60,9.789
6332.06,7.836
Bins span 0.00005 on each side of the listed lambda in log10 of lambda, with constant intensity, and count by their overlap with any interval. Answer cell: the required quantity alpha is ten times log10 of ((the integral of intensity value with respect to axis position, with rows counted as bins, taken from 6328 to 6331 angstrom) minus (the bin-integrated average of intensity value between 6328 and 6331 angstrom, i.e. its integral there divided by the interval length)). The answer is 13.4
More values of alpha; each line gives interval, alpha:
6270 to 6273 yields 13.4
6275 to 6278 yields 12.9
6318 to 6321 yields 12.4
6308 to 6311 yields 12.6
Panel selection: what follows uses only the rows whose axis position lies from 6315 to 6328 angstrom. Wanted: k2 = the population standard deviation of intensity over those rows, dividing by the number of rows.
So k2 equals 1.76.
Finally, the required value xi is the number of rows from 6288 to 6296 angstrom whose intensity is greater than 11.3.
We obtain 3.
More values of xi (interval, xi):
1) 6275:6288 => 1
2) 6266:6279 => 4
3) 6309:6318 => 2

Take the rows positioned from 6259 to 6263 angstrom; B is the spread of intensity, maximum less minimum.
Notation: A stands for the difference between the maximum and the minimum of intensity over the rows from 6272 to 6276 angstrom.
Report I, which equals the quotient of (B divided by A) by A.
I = 0.14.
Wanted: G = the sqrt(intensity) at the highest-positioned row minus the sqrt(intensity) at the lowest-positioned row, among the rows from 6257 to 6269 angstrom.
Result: 0.5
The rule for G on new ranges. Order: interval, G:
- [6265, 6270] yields -0.1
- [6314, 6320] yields -0.5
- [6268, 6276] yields -0.9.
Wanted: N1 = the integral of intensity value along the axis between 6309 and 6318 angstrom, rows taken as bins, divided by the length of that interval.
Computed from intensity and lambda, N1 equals 10.4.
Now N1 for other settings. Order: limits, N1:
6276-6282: 10.0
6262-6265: 11.8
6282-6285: 9.8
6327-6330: 12.2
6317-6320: 8.9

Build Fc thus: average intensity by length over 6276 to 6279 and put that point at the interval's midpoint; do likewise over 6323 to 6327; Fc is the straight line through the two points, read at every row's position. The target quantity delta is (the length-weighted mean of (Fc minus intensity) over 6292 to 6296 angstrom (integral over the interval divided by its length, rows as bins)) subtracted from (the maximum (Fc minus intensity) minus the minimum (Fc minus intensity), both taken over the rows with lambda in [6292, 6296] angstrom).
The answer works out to 4.8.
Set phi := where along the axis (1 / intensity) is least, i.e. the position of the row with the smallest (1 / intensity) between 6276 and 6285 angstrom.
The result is 6276.89 angstrom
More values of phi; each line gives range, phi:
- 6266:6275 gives 6268.23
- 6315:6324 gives 6316.04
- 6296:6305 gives 6302.96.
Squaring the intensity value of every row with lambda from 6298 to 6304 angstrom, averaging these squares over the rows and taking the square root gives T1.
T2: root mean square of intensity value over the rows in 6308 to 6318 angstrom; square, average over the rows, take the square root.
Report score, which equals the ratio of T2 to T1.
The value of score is 0.90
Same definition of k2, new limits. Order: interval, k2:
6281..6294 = 1.04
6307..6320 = 1.28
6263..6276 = 1.62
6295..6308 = 1.66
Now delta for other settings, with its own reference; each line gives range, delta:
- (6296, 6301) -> 3.8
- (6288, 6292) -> 2.8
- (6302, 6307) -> 4.7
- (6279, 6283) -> 1.6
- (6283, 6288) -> 3.0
